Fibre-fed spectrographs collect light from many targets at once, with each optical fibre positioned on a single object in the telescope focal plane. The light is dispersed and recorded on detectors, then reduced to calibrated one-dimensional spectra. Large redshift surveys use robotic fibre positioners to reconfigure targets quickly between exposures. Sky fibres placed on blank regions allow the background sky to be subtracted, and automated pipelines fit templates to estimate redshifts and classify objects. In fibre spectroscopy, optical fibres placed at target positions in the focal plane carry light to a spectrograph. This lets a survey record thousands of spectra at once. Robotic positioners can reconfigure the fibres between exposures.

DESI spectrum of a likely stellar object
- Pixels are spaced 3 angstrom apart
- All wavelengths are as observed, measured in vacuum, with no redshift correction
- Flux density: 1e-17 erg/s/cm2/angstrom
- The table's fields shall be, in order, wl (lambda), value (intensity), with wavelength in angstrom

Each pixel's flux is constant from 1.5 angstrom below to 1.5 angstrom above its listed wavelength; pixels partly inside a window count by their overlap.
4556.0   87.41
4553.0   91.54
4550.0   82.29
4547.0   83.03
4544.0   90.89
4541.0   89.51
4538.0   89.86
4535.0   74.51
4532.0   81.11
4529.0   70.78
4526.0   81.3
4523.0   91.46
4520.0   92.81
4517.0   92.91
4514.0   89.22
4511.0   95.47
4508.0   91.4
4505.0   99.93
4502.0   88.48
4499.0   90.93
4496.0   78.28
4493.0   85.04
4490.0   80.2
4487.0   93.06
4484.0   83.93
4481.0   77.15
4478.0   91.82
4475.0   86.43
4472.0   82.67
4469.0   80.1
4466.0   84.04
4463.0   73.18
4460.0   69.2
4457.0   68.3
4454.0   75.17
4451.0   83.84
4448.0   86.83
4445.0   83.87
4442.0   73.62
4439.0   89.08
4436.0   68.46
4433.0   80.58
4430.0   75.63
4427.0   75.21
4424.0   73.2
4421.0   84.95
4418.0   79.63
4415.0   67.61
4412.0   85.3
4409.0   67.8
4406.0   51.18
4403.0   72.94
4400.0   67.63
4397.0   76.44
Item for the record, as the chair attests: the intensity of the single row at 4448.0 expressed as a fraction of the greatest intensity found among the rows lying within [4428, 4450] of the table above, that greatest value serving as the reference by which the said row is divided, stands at 0.97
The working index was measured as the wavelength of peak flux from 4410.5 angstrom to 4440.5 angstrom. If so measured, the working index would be 4439.0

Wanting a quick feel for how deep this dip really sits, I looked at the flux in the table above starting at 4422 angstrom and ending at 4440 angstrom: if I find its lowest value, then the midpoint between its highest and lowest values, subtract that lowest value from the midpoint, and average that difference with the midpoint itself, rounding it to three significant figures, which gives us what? 44.5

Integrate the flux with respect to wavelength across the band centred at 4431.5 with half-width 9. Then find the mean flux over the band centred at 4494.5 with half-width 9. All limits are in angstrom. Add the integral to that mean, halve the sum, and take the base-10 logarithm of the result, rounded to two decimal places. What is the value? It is 2.87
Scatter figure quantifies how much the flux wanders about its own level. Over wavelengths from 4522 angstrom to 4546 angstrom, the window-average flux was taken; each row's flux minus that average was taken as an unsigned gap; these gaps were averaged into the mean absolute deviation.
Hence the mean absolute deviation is 6.8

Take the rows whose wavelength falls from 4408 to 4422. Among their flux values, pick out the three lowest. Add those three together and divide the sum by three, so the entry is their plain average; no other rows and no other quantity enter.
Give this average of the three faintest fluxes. 72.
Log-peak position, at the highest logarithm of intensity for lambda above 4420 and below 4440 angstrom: 4439.0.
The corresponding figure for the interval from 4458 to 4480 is 4478.0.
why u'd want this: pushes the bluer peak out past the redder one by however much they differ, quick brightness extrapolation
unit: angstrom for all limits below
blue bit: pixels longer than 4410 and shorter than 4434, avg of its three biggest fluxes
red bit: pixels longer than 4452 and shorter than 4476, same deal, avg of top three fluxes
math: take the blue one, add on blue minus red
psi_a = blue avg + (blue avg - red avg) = 83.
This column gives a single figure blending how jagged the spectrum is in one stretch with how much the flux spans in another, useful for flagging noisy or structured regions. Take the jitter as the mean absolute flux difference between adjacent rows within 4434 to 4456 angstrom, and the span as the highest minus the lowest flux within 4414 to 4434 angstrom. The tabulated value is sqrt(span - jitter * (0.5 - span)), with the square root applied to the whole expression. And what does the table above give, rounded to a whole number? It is 14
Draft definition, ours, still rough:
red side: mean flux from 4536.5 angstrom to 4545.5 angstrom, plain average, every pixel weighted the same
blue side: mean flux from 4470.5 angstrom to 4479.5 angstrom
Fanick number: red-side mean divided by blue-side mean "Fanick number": 1.04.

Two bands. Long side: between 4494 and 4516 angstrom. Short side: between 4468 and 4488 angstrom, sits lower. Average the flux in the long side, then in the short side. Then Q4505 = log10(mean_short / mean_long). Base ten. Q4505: -0.027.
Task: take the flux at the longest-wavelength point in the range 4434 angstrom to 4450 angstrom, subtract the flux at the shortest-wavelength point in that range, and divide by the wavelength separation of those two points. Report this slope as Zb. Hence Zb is 1.5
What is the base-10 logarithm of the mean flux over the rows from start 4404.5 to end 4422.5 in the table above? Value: 1.86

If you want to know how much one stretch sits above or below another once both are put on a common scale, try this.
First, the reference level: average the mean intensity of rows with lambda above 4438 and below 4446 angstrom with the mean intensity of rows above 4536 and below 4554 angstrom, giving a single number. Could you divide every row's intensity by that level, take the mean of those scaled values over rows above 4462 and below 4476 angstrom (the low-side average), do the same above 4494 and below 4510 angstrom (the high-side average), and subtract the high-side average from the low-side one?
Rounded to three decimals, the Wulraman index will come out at -0.100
